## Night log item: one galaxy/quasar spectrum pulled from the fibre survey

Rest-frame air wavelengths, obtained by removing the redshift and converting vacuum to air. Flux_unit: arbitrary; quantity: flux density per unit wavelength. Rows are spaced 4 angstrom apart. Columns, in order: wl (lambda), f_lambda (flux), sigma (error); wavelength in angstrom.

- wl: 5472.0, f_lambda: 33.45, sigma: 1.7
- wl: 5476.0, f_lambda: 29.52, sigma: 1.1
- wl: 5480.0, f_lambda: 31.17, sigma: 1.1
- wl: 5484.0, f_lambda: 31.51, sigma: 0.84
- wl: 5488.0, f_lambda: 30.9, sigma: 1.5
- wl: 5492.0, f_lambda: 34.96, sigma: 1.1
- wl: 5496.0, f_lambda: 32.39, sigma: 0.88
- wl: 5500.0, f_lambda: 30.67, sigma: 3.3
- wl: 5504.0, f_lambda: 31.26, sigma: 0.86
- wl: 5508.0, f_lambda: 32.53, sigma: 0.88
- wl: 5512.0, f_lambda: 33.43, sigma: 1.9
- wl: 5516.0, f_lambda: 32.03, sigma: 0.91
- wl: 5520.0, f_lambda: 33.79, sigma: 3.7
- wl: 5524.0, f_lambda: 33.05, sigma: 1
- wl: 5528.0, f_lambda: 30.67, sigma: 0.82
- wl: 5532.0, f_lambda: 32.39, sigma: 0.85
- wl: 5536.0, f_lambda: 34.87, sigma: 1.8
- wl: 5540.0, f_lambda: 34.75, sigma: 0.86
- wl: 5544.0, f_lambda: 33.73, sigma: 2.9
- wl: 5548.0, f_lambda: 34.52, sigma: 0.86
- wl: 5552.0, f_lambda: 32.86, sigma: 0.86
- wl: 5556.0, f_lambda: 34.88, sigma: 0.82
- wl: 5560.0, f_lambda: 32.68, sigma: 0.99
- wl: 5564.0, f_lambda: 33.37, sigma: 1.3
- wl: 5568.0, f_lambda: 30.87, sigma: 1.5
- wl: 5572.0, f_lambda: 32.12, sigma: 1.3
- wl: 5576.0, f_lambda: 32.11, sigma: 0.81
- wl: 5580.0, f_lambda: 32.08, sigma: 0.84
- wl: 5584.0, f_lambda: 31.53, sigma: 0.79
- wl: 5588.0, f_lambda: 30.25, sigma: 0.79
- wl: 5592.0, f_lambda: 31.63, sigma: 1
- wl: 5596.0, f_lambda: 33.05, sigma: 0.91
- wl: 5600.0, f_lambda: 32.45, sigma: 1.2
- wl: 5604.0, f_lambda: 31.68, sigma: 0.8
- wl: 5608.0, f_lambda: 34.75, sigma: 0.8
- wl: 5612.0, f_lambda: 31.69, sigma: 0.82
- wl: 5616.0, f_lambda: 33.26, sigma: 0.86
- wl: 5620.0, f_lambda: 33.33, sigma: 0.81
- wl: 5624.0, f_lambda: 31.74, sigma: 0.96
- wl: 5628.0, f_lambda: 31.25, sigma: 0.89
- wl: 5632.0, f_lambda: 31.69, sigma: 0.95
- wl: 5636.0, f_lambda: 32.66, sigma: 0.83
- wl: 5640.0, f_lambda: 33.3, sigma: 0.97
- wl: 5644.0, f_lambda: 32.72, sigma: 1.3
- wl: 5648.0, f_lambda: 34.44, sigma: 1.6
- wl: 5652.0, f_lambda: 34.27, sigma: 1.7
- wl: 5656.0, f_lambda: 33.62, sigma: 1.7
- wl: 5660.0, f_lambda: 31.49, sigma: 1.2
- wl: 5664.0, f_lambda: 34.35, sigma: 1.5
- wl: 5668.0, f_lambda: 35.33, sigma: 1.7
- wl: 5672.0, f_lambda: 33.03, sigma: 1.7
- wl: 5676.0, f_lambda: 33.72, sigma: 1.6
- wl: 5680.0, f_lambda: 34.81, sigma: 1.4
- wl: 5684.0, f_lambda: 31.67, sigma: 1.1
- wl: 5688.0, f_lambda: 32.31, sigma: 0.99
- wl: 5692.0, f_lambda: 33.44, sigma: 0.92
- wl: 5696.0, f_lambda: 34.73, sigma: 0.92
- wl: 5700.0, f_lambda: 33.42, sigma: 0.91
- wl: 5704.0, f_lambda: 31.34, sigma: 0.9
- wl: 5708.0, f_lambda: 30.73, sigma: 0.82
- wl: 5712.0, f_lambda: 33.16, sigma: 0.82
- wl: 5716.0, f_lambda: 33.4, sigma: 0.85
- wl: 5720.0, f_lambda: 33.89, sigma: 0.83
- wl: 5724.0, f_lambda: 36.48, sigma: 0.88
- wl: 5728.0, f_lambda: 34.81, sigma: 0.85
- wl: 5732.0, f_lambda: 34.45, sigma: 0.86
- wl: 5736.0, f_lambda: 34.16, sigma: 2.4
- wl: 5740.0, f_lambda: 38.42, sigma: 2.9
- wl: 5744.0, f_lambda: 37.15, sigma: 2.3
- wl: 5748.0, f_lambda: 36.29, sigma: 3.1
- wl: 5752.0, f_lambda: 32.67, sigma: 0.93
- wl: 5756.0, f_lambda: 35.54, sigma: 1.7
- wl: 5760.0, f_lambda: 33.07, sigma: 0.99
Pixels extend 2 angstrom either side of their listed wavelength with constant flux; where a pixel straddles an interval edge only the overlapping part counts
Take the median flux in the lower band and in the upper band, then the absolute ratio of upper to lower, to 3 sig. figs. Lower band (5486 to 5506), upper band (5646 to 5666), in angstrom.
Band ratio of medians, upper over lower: 1.10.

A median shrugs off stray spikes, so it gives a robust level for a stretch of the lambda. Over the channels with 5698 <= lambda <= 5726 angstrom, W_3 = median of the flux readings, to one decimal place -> 33.4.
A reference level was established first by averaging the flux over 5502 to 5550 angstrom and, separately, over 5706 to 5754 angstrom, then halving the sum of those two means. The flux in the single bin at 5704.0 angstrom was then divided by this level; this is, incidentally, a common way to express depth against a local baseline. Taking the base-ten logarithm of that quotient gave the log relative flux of -0.03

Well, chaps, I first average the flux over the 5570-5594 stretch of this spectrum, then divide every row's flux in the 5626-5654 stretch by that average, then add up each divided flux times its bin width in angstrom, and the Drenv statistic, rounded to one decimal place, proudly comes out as 29.1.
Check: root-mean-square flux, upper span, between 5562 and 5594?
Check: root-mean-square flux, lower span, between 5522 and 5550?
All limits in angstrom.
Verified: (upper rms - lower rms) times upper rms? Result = -54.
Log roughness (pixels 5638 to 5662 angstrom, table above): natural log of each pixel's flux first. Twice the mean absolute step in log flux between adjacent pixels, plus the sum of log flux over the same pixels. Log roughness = 21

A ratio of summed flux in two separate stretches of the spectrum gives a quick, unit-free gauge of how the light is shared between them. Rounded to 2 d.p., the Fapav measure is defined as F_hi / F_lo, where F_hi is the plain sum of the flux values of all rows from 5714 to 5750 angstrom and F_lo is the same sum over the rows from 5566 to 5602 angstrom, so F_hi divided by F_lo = 1.12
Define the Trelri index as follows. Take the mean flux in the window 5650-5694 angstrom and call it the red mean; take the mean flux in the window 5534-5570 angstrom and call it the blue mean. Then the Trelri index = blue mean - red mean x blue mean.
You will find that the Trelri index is -1091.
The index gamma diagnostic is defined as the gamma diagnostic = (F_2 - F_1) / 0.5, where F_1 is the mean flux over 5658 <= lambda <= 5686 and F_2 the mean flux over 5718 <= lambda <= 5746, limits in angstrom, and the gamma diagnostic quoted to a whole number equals 4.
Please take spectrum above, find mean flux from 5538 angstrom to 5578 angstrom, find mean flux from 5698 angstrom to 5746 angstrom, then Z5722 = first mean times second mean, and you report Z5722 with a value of 1138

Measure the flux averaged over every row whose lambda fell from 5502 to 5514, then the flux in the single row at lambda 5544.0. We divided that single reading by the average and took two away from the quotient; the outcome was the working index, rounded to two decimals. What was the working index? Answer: -0.96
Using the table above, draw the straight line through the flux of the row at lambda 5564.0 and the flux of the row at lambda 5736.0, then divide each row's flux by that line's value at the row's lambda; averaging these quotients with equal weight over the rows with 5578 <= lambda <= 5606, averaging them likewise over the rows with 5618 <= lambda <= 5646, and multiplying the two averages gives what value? 0.913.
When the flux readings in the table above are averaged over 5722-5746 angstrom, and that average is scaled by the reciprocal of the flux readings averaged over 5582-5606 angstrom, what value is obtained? 1.13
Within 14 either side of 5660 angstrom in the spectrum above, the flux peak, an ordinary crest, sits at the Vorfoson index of 5668.0 angstrom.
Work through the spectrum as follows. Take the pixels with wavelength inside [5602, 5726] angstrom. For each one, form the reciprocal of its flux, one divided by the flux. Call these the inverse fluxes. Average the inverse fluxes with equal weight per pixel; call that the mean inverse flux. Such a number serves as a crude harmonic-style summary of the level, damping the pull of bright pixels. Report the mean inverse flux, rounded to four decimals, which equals 0.0302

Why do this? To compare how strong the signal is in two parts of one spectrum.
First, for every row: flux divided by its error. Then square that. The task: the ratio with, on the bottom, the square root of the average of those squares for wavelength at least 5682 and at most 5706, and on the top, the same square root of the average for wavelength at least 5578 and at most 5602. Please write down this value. 1.03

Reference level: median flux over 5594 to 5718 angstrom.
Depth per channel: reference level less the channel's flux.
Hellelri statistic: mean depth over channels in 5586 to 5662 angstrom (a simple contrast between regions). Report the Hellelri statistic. 0.57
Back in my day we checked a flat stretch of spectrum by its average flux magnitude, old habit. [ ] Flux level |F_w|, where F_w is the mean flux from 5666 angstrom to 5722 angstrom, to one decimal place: 33.2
